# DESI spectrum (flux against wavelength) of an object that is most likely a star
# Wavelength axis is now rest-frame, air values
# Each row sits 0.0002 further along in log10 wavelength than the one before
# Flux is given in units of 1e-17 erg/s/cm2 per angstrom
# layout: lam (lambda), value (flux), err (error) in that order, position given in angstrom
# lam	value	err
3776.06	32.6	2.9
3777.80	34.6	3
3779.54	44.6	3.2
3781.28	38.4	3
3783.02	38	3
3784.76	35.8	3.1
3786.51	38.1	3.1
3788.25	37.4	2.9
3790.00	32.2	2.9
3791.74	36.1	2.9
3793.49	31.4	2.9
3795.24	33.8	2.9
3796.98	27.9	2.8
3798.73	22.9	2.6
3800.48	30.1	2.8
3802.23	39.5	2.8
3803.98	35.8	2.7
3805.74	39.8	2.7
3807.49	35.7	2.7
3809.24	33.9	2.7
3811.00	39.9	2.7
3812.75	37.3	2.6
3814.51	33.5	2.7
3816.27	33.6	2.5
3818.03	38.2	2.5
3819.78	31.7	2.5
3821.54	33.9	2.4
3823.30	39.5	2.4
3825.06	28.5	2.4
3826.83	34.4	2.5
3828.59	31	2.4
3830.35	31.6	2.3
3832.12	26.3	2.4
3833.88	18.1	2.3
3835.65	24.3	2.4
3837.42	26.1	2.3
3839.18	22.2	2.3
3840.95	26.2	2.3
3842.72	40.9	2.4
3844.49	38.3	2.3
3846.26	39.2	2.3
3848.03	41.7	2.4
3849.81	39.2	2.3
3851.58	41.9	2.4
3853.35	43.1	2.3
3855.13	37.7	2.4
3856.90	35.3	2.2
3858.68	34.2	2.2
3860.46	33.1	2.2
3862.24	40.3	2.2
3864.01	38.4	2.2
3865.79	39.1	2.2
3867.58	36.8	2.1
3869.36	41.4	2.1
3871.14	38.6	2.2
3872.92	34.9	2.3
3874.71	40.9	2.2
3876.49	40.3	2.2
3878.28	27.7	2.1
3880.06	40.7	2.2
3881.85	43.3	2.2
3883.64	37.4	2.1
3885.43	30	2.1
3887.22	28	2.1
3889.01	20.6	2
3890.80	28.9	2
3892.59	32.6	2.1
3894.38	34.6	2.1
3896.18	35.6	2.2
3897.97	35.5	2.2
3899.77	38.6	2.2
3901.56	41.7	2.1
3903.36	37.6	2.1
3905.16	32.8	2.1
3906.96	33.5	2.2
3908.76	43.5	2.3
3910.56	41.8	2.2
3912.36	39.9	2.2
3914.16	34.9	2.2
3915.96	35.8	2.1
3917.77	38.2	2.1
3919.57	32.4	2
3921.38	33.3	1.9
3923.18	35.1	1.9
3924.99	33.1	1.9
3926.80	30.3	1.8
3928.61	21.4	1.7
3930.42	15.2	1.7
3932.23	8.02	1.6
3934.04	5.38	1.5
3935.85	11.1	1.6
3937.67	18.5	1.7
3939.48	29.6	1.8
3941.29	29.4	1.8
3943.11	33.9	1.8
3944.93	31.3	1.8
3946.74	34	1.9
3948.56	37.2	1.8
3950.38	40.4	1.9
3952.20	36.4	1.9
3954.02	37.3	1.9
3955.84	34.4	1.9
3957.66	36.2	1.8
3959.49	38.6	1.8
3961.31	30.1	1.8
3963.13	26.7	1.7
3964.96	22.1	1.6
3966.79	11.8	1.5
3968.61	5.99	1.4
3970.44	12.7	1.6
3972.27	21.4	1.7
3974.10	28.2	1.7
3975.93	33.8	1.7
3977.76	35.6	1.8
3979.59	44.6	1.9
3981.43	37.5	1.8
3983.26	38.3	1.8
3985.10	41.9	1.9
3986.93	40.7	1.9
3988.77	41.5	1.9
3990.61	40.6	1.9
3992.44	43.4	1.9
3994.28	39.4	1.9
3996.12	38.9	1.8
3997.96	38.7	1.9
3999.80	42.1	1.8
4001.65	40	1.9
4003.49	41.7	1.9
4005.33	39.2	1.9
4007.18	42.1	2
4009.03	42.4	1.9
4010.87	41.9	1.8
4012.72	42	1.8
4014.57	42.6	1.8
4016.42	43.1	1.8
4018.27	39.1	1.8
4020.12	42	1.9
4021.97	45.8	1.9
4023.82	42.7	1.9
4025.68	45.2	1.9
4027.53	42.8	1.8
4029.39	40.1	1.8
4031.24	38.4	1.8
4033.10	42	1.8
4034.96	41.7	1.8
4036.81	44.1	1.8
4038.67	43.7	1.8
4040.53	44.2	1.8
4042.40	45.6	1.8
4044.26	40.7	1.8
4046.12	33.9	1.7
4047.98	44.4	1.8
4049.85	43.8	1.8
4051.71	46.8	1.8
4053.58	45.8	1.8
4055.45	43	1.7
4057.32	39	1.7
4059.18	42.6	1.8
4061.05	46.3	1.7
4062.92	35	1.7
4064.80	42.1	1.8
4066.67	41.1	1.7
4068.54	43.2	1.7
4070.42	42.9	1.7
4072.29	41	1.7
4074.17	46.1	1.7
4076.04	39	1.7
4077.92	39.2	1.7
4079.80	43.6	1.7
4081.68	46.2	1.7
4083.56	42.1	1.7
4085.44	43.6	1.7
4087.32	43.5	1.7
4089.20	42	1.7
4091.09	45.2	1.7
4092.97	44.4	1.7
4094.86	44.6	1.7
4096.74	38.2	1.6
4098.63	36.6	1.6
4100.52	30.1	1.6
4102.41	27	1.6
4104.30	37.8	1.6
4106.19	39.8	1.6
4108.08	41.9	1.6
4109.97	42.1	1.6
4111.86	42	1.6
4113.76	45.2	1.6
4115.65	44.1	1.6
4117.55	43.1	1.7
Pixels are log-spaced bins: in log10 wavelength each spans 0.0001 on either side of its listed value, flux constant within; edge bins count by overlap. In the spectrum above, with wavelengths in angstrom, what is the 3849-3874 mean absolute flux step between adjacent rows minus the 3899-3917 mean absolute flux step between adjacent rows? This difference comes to -0.7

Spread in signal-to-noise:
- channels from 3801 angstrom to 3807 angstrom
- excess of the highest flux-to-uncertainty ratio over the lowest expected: 1.5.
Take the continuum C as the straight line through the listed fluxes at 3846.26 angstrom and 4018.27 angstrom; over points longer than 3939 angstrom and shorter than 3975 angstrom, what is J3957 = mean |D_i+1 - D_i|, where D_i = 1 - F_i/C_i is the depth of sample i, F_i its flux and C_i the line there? 0.11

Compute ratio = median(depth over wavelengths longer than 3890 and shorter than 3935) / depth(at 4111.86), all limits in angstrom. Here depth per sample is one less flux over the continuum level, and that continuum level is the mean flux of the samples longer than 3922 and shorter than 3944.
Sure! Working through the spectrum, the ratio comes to 0.62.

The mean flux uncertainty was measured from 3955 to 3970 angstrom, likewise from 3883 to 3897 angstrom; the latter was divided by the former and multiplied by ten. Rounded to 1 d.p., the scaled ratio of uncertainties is 12.4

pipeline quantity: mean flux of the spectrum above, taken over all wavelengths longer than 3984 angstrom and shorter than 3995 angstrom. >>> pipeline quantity 41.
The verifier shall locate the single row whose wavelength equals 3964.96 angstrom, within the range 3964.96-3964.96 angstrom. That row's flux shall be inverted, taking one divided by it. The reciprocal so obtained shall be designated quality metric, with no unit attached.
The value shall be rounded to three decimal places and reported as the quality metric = 0.045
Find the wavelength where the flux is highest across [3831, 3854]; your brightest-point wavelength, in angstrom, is 3853.35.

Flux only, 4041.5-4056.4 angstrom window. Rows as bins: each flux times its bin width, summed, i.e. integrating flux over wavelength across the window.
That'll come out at 641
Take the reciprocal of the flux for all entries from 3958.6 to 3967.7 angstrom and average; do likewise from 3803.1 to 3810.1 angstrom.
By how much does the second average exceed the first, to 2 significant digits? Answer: -0.018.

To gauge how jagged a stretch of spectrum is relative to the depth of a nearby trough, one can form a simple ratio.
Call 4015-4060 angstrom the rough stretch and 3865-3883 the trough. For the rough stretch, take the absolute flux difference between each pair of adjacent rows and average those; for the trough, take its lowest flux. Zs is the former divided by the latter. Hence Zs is 0.11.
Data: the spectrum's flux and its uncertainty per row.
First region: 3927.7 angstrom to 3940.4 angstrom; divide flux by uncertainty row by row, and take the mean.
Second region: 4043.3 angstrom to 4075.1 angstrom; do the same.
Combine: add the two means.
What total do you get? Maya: 33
